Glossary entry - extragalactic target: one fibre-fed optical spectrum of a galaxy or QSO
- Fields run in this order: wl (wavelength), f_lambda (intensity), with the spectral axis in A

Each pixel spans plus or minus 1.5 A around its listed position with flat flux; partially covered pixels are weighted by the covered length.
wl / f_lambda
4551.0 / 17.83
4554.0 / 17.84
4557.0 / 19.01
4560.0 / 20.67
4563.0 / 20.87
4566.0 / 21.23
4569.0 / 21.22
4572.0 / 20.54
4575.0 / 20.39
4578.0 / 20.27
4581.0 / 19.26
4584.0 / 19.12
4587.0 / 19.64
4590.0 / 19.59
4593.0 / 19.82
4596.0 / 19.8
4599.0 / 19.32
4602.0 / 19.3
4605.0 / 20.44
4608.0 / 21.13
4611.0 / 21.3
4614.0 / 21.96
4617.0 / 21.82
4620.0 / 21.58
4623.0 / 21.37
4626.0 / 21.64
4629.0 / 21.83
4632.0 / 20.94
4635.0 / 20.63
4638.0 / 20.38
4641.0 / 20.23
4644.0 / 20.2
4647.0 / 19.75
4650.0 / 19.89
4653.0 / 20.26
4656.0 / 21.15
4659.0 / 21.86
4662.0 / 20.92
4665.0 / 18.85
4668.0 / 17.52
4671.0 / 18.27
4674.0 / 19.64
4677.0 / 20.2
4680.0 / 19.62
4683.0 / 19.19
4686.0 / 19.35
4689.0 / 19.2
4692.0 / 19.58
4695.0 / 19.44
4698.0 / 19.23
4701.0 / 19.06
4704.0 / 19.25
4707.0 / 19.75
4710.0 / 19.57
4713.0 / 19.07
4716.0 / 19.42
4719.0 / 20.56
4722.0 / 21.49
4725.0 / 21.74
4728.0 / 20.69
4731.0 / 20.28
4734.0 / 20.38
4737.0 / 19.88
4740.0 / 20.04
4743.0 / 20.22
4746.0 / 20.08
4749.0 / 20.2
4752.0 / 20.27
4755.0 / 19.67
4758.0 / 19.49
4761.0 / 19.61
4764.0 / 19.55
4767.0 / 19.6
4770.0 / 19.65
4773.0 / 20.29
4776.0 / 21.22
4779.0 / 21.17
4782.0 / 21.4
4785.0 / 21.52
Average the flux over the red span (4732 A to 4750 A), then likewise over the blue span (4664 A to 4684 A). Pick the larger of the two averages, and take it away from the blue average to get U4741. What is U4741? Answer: -1.1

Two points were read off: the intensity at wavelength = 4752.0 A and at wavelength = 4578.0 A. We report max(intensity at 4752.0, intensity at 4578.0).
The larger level 20.27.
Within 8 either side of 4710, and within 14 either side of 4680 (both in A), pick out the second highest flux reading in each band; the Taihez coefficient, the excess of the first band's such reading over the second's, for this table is -0.1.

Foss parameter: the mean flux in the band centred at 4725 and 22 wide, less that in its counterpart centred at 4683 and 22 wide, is 1.1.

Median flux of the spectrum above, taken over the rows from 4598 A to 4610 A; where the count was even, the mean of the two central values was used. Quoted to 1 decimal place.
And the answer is 19.9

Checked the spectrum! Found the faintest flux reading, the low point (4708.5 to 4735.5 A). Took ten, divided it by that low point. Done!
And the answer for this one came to 0.524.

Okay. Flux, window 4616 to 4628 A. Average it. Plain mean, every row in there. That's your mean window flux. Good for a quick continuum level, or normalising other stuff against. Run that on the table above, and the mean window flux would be 21.6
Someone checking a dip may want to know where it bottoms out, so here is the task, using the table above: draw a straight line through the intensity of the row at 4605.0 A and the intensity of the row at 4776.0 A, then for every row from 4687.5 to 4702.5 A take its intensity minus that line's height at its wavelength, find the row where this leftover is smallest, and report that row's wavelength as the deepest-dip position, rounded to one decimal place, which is 4701.0 A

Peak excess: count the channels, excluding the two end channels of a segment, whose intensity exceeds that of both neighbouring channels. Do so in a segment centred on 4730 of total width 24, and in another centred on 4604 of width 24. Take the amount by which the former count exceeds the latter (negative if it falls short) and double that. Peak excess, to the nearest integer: 4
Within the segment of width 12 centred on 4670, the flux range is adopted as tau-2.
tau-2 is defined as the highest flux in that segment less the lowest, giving 2.1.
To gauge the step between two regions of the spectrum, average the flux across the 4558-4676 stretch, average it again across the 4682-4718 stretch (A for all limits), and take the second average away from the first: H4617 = 1.0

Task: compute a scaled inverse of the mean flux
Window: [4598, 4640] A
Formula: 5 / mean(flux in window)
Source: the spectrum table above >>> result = 0.238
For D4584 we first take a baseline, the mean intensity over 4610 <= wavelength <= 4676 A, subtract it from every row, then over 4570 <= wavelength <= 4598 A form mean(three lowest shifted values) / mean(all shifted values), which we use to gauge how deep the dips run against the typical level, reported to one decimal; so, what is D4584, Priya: 1.7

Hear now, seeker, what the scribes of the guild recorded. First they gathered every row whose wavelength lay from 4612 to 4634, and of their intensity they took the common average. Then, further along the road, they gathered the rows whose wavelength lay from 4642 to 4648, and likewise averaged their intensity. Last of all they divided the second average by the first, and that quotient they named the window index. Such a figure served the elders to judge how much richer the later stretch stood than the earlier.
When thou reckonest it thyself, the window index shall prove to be 0.93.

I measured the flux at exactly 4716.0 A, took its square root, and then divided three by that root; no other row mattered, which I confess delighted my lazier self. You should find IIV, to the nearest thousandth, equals 0.681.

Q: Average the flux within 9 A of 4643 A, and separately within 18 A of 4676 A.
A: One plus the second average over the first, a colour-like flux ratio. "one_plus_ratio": 1.97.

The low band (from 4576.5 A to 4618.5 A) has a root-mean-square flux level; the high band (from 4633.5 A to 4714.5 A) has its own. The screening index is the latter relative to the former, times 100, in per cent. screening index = 98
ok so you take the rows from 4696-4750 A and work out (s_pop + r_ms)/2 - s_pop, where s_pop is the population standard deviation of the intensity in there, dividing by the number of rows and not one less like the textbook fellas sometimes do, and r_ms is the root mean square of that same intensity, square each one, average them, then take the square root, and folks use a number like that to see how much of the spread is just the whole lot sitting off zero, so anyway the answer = 9.7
